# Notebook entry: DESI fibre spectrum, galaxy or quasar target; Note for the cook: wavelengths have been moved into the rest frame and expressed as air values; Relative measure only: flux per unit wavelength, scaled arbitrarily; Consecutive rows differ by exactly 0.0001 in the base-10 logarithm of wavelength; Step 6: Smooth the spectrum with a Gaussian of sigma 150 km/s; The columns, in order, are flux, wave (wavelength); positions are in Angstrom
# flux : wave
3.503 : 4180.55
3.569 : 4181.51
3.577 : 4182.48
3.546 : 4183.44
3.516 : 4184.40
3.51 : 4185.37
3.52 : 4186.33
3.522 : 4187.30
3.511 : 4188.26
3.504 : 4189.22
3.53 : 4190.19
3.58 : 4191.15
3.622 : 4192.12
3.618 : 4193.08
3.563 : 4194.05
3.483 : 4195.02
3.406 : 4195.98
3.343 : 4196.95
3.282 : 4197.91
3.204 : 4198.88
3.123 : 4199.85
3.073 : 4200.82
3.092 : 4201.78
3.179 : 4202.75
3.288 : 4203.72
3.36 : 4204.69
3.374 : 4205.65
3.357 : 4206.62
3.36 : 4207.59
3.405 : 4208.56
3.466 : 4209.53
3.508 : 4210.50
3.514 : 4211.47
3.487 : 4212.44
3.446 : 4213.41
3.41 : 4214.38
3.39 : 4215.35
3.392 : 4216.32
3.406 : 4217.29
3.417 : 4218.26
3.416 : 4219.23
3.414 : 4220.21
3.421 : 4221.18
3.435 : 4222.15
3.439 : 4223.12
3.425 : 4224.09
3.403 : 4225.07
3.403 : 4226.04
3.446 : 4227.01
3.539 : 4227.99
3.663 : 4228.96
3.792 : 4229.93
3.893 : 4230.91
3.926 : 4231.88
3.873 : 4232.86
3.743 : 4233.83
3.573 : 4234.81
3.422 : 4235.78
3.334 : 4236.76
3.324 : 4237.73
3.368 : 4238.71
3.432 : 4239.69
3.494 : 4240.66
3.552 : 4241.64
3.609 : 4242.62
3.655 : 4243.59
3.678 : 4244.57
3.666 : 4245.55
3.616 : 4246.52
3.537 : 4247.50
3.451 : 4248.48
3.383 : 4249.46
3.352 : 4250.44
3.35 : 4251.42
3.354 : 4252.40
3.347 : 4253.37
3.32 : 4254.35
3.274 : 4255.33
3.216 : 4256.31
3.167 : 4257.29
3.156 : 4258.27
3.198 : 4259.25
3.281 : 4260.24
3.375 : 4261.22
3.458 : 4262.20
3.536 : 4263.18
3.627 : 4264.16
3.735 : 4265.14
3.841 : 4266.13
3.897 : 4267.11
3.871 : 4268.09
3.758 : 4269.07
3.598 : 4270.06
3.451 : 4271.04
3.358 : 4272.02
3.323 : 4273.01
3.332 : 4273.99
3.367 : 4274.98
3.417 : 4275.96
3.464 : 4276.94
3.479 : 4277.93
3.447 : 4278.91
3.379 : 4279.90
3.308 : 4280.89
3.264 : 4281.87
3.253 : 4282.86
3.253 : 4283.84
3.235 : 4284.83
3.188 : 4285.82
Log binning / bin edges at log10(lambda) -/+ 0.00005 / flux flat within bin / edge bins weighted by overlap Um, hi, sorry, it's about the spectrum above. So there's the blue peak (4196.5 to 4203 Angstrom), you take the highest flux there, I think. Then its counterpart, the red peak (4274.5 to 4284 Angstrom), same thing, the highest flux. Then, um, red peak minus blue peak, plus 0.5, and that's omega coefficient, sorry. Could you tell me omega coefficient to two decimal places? 0.64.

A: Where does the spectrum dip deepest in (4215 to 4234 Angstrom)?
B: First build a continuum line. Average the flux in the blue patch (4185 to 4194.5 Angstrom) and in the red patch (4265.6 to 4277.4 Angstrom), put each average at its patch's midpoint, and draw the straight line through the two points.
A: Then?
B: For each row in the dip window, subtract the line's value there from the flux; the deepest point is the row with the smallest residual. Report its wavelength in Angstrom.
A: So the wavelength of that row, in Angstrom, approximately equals 4215.35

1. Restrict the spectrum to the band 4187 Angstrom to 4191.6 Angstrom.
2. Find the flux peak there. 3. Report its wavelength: 4191.15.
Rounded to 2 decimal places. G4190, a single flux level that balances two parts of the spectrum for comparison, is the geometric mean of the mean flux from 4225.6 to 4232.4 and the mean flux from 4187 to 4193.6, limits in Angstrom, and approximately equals 3.61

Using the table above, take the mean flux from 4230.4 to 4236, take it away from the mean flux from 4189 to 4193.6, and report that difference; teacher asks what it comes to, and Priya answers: -0.2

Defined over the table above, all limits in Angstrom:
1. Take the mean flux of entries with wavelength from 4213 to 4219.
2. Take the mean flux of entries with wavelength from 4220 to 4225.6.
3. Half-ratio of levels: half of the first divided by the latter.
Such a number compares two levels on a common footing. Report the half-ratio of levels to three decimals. 0.498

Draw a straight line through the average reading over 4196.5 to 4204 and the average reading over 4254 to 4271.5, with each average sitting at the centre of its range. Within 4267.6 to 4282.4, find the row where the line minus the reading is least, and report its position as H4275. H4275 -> 4268.09 Angstrom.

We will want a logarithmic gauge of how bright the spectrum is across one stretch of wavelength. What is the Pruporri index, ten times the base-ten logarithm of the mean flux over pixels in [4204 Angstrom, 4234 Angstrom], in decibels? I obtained 5.44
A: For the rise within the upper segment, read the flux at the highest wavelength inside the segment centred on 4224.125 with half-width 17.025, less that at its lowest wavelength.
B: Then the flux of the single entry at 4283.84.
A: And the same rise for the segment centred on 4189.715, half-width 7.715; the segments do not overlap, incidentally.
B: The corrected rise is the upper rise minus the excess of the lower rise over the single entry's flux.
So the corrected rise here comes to 3.62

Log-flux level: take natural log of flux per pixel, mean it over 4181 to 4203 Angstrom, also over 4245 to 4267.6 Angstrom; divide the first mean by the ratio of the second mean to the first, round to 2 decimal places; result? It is 1.23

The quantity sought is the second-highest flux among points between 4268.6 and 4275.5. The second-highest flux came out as 3.598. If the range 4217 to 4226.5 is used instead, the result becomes 3.435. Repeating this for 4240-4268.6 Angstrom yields 3.871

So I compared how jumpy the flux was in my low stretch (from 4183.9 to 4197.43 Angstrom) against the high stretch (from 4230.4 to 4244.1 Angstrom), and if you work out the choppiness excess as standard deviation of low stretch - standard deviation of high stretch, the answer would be -0.13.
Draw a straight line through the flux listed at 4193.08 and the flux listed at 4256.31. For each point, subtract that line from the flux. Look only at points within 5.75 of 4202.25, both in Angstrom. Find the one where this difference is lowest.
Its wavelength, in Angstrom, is 4200.82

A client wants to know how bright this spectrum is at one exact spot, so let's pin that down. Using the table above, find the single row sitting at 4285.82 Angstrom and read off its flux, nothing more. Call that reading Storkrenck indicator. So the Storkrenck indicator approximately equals 3.188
